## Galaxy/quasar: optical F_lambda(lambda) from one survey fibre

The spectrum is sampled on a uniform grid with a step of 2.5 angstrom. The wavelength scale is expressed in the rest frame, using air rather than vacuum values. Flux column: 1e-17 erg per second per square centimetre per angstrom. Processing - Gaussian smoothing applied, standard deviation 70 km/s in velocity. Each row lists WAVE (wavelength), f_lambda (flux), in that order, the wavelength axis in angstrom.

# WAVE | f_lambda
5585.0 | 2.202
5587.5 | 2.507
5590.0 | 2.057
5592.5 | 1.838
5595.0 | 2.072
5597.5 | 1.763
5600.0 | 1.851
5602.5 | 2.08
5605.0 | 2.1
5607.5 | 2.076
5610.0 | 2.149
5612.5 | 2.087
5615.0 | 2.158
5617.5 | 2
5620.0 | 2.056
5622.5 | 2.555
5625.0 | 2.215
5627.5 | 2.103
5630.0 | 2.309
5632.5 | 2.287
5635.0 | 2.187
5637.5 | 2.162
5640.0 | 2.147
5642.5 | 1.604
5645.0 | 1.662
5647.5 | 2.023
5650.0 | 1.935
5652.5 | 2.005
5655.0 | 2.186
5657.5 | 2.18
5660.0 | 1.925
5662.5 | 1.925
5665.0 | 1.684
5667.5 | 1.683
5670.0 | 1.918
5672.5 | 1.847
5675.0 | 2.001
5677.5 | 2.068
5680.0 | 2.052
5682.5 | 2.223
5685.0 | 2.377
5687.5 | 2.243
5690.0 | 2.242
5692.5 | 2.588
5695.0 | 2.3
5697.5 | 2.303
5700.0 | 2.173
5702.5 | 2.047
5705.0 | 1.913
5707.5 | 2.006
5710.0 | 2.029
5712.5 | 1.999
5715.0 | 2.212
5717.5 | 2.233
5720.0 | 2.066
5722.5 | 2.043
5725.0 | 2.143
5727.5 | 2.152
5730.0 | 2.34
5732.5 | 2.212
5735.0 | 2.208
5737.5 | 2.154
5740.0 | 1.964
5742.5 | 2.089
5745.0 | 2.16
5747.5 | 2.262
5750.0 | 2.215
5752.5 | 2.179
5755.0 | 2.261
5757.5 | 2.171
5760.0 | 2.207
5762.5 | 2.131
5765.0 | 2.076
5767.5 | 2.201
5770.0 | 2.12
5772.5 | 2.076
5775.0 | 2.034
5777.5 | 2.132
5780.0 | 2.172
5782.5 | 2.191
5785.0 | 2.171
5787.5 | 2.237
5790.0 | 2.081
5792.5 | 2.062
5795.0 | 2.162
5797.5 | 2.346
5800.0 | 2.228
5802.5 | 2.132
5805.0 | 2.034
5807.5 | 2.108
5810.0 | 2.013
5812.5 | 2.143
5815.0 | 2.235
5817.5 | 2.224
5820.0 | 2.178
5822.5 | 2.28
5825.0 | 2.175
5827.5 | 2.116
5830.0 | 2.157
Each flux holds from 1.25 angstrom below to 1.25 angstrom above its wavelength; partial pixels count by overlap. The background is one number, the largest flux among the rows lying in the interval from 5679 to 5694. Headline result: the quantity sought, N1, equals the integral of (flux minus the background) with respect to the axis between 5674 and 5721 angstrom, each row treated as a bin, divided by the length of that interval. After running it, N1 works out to -0.42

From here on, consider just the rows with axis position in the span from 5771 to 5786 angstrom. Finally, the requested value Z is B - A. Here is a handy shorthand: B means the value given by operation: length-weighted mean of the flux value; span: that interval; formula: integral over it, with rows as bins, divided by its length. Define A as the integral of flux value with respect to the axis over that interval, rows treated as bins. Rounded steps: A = 31.9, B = 2.13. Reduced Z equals -30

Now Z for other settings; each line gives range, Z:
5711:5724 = -25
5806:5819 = -26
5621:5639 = -38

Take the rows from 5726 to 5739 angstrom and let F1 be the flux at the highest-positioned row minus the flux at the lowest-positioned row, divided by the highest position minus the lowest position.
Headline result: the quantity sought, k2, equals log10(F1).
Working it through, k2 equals -3.7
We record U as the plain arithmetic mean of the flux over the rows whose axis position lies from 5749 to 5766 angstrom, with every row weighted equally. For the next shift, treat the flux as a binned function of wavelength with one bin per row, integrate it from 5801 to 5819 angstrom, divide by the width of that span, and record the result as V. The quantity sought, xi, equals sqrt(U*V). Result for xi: 2.15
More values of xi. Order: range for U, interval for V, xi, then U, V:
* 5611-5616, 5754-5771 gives 2.14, 2.12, 2.17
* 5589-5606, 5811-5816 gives 2.07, 1.97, 2.18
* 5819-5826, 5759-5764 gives 2.19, 2.21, 2.16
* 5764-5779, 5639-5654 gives 2.00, 2.11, 1.90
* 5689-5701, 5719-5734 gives 2.24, 2.32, 2.16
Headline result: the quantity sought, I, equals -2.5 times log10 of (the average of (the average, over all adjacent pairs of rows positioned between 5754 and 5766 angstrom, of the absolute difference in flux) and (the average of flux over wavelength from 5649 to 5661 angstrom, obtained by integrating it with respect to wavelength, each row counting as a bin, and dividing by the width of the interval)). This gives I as -0.06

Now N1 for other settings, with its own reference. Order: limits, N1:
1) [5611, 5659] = -0.49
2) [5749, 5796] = -0.44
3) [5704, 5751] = -0.46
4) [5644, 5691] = -0.58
